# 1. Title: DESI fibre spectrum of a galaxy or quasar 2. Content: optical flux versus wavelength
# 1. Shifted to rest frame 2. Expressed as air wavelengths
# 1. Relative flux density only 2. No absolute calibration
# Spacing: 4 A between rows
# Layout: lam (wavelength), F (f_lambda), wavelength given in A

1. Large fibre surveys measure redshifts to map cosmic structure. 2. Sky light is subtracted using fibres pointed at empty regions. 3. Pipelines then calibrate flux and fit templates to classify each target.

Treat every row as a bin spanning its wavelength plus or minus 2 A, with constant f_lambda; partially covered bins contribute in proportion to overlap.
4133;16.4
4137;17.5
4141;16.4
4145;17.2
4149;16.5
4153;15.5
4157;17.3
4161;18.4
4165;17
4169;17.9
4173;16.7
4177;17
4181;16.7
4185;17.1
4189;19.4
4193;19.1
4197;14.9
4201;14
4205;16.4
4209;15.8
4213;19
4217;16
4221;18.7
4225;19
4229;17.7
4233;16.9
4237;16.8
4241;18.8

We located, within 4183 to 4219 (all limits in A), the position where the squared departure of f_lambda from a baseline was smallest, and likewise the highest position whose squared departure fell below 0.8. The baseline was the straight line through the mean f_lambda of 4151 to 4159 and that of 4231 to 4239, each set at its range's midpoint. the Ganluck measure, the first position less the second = -12 A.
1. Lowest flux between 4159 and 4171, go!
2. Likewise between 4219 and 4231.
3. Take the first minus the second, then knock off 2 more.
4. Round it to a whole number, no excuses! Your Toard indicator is -3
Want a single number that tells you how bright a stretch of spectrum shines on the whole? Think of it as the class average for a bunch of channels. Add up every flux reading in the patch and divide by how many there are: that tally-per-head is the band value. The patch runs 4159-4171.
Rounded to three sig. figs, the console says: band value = 17.8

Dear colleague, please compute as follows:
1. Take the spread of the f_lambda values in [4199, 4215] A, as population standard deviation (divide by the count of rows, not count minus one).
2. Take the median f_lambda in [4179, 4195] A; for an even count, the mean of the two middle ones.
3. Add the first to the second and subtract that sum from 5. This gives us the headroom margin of -14.9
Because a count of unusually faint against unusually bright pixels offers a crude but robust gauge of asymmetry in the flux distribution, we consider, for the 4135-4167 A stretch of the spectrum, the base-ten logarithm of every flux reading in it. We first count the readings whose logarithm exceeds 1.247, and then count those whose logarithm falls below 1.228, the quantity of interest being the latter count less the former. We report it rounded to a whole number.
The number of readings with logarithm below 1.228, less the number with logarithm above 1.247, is 2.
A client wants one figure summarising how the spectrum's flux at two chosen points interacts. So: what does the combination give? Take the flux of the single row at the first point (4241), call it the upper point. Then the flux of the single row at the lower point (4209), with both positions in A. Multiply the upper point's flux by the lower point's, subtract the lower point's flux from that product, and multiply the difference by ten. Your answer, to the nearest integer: 2812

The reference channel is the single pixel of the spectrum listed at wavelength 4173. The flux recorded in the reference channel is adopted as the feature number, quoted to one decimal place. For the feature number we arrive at 16.7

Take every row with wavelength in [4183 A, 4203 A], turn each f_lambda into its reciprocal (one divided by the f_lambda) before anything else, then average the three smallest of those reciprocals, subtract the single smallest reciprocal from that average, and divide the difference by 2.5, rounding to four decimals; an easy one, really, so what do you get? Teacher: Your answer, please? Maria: 0.0010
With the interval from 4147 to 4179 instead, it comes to 0.0007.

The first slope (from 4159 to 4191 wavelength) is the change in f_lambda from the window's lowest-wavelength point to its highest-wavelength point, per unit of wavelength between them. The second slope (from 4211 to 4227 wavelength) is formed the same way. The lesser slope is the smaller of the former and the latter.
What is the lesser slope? 0.00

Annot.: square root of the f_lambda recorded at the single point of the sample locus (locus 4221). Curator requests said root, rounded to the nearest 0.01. 4.32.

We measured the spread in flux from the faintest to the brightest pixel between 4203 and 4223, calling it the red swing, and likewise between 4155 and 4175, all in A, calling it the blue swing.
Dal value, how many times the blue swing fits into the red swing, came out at 1.9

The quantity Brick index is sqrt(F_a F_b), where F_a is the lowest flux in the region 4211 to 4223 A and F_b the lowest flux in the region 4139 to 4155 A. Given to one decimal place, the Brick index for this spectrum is 15.7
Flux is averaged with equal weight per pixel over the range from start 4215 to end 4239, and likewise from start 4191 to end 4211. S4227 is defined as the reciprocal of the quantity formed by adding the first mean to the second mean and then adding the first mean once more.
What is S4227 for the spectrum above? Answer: 0.0196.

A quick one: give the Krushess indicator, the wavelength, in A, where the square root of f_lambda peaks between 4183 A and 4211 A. 4189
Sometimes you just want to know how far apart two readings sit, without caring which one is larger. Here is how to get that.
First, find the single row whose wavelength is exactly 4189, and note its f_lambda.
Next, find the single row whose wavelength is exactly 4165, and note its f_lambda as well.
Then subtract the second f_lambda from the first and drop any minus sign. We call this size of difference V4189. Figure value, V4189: 2.4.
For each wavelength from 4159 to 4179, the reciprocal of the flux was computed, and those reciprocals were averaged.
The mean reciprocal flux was 0.0575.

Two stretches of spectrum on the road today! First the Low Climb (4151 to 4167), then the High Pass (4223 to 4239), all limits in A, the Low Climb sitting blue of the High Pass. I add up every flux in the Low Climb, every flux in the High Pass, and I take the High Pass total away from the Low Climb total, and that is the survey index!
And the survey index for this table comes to -2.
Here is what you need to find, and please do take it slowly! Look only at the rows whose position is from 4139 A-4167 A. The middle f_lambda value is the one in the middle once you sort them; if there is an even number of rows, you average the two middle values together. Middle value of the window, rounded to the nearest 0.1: 17.0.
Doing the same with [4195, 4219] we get 15.9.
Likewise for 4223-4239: 17.3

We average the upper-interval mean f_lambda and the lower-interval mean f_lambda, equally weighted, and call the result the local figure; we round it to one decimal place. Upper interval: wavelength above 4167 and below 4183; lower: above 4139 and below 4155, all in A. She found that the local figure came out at 16.7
